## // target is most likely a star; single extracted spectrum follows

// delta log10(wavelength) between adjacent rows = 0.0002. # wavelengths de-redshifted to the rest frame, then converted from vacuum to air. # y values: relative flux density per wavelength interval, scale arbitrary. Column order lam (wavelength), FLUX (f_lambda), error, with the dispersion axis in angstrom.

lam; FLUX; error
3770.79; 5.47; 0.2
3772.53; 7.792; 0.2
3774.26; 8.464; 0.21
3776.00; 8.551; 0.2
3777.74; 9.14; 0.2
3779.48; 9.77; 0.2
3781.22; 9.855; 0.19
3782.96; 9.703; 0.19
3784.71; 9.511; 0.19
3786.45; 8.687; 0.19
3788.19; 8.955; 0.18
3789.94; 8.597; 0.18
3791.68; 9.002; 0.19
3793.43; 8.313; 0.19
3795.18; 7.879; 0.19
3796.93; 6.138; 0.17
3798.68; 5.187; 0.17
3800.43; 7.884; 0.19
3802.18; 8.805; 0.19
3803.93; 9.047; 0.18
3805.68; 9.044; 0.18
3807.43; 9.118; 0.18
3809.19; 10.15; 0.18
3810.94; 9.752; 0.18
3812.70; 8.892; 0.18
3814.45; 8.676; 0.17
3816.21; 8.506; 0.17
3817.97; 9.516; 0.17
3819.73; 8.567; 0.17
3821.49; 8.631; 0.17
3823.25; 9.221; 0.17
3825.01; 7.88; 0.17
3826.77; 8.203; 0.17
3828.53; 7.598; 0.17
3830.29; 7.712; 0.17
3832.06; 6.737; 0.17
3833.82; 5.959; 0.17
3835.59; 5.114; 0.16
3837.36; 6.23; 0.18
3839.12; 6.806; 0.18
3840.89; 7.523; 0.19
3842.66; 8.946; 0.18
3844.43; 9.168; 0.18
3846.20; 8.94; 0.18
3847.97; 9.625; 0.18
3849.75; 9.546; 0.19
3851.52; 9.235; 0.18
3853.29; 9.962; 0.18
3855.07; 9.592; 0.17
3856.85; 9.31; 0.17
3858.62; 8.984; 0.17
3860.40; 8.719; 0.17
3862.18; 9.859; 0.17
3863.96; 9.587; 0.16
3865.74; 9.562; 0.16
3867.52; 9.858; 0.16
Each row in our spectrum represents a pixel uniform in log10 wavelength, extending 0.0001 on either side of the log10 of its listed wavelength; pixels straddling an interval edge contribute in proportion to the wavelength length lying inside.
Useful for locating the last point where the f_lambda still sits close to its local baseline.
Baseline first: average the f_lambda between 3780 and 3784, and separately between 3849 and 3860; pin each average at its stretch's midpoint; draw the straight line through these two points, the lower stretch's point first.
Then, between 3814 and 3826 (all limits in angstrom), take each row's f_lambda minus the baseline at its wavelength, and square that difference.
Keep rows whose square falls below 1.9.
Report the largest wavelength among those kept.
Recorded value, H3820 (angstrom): 3823.25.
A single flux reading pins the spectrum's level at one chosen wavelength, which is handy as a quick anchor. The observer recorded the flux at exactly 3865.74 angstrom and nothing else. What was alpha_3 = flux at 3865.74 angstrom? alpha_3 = 9.562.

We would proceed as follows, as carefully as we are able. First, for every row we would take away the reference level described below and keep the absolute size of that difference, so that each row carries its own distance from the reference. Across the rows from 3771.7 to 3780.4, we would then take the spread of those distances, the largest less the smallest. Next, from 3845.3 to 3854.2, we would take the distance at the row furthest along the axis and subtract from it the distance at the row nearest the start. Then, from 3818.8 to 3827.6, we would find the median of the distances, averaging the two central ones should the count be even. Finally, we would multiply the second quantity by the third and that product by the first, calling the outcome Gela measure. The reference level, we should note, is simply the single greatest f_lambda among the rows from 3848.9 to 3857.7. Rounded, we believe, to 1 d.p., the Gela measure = -2.8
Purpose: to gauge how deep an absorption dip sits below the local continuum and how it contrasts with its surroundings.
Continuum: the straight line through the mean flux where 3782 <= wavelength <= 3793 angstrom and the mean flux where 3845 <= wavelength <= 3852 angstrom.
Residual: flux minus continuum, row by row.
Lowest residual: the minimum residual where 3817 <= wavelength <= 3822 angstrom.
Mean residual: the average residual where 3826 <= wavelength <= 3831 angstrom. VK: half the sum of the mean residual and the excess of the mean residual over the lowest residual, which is -1.1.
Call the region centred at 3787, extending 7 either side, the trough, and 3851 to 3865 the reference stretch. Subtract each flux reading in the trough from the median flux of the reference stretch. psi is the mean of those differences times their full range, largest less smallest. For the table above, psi 1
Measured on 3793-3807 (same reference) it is 6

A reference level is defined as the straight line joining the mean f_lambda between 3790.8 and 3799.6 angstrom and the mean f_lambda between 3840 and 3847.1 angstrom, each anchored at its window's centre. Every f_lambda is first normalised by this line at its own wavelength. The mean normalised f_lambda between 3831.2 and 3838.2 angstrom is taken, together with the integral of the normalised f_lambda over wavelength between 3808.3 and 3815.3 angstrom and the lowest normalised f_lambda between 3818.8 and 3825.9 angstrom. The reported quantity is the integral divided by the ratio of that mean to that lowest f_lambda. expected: 11.5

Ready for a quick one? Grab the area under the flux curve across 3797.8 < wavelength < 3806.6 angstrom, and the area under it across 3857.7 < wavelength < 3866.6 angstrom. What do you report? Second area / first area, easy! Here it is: 1.2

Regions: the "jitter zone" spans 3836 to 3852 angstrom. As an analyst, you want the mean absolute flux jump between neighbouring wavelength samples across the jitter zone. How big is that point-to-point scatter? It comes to 0.53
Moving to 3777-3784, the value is 0.29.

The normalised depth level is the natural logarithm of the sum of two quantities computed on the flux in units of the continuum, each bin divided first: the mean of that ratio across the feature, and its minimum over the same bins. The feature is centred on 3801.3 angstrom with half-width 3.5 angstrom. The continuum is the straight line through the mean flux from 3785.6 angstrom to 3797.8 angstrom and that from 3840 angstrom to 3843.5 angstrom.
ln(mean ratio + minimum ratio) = 0.45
